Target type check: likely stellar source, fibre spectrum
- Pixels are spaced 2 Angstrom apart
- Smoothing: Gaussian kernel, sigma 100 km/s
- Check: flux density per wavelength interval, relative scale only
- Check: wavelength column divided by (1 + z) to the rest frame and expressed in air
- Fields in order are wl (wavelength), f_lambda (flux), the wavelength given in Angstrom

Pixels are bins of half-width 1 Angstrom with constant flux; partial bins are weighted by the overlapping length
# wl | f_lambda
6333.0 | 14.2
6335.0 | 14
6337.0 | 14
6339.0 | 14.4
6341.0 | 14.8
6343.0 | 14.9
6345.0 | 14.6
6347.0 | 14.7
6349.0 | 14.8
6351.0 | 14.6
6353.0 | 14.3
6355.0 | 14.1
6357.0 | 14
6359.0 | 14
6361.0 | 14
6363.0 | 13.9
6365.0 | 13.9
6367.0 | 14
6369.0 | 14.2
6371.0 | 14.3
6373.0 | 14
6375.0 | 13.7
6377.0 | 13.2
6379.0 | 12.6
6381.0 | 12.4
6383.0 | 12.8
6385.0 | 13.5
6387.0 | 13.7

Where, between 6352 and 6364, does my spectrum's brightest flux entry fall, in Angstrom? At 6353.0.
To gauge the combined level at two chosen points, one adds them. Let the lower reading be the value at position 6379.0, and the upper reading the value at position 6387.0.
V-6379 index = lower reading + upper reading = 26.3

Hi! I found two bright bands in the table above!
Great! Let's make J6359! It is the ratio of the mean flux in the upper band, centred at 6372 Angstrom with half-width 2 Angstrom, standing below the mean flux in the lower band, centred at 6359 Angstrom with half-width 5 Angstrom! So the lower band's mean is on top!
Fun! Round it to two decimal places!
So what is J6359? 0.99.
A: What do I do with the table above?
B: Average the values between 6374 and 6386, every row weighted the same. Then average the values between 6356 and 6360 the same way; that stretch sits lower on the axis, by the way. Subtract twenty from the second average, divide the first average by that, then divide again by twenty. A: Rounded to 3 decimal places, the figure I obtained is -0.109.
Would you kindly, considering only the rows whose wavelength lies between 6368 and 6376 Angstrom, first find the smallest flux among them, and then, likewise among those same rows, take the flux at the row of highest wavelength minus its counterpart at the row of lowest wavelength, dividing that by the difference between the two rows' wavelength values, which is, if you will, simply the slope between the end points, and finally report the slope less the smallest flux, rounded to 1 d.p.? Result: -13.8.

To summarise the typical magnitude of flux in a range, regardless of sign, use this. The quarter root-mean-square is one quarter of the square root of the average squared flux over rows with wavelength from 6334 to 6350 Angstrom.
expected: 3.63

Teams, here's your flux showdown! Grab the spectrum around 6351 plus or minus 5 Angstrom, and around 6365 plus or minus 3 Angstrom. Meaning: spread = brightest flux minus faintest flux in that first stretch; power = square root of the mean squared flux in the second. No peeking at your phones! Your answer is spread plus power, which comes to 14.6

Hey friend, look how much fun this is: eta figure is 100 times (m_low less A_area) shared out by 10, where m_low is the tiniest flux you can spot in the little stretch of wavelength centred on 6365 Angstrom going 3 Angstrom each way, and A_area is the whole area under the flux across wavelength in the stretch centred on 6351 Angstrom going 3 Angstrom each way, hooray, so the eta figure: -735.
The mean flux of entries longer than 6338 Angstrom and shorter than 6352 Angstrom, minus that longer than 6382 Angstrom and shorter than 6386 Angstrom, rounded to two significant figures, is 1.5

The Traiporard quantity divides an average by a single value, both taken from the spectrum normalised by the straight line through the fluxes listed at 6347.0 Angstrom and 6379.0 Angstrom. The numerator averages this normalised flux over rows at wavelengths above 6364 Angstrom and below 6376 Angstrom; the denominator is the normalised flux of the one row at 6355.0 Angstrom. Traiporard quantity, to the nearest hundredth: 1.07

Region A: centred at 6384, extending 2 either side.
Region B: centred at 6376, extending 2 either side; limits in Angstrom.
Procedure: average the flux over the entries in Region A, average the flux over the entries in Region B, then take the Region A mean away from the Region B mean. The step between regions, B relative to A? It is 0.3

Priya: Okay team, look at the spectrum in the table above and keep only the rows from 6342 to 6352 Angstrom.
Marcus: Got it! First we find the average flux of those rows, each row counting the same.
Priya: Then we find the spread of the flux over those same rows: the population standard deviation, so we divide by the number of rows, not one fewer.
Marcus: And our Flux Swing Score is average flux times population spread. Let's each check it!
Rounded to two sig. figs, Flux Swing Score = 1.7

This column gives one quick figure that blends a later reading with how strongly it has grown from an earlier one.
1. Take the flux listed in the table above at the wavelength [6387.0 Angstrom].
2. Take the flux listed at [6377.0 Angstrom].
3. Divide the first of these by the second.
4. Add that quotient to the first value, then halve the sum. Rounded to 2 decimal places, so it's 7.37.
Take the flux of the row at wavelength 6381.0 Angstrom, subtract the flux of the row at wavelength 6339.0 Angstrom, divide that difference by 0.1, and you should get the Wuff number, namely -20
